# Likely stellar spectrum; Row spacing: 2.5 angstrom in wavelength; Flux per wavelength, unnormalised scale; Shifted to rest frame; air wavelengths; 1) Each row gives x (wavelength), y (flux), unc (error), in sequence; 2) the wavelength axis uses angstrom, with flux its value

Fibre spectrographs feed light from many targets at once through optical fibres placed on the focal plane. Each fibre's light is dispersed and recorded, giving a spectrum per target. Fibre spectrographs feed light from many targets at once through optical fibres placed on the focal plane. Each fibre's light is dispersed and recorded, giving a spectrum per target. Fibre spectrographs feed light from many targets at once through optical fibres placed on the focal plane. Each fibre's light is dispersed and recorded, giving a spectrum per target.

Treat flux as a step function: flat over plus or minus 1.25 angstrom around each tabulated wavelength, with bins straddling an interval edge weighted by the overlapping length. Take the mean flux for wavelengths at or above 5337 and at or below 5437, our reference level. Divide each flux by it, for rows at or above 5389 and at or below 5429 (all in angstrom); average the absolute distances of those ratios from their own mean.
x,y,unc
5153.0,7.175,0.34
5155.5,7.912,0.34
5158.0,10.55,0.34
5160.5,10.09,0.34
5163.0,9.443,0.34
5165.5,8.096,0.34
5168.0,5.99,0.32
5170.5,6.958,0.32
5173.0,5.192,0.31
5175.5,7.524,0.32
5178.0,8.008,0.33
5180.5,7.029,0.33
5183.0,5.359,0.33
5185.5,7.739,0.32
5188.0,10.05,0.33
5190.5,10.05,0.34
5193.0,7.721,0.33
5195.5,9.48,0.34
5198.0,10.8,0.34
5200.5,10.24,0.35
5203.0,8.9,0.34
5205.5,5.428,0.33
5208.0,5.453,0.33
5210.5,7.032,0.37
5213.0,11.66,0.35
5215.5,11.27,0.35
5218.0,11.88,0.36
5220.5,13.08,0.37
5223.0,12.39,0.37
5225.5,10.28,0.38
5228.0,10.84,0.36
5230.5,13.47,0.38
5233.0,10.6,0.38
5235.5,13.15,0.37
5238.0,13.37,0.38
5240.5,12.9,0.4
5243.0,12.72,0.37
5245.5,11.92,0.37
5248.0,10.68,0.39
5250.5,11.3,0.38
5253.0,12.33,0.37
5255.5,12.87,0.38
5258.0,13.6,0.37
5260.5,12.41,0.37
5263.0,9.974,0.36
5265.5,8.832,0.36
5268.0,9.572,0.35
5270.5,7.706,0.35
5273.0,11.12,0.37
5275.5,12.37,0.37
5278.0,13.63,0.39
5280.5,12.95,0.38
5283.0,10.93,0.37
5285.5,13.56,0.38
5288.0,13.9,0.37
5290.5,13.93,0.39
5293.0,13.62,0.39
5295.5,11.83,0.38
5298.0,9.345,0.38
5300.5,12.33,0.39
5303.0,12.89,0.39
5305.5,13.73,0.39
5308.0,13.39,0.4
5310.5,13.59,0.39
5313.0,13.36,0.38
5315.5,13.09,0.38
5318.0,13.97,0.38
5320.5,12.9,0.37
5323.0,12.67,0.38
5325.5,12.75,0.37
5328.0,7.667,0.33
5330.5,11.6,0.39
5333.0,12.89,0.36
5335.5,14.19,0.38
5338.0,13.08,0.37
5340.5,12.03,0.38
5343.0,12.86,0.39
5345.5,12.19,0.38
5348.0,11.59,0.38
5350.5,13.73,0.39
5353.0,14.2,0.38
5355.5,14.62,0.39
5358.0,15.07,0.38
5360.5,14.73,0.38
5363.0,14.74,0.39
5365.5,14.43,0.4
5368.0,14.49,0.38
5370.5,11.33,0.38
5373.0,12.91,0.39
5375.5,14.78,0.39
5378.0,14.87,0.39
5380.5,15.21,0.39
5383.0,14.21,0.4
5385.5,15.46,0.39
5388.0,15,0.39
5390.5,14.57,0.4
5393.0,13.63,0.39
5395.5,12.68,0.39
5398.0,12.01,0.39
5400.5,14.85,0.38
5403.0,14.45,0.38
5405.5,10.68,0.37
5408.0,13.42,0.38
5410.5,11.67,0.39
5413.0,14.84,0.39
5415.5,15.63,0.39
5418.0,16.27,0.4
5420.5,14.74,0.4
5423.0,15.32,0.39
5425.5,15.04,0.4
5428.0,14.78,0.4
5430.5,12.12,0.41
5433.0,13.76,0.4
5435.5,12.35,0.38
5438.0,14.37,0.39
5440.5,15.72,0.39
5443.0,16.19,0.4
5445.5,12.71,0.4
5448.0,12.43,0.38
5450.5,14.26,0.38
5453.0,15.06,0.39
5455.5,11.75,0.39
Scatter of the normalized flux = 0.091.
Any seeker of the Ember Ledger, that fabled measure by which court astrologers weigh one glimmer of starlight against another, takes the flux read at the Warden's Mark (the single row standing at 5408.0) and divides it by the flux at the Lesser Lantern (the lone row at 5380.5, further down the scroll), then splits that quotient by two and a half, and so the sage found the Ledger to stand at 0.35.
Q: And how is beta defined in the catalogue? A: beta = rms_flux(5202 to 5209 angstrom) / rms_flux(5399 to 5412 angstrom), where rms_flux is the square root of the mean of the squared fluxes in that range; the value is 0.52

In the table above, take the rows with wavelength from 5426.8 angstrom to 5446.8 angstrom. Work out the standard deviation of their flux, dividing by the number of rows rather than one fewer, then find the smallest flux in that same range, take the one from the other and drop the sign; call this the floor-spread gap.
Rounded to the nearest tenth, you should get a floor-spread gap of 10.7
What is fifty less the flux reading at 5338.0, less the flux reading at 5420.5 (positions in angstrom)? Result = 22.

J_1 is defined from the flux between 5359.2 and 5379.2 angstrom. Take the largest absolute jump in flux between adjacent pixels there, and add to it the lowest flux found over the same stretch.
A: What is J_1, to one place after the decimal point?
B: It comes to 14.5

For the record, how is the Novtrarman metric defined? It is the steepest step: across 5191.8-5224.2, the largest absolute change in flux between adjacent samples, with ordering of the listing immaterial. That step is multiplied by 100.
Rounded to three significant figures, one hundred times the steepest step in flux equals 463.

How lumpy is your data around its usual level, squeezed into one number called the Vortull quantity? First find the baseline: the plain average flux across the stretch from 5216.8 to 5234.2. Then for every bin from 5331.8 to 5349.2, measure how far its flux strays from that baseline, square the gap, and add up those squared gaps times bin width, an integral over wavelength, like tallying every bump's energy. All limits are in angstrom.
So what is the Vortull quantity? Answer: 25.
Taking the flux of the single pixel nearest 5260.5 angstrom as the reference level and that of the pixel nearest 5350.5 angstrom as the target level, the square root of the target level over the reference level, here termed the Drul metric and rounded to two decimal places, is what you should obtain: 1.05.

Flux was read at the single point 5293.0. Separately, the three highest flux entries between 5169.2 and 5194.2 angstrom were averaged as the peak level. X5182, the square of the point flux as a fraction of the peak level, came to 2.11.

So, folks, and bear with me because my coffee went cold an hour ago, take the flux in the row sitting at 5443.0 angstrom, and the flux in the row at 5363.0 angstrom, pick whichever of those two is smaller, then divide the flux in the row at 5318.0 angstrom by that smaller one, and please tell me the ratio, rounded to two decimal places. 0.95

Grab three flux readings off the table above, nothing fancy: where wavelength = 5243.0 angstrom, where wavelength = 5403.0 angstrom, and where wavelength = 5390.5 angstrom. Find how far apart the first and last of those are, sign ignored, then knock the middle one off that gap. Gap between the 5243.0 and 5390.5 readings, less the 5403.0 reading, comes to -12.6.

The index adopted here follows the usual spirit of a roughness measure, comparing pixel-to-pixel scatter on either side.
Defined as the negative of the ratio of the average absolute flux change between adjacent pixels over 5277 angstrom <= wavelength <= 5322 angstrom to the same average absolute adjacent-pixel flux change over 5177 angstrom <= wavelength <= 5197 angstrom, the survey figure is -0.64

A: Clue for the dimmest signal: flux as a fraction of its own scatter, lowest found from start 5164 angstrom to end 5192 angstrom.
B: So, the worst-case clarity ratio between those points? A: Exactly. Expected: 16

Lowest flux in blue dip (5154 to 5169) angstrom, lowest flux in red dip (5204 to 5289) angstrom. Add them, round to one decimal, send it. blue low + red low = 11.4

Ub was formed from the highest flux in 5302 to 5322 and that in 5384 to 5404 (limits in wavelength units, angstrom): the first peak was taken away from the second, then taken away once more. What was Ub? -12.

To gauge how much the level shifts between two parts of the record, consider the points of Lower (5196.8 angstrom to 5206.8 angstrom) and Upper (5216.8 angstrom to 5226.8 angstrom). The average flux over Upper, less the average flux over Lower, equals 3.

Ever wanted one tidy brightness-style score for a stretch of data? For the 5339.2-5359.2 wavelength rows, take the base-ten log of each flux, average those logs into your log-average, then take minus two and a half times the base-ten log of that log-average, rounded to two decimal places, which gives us -0.12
